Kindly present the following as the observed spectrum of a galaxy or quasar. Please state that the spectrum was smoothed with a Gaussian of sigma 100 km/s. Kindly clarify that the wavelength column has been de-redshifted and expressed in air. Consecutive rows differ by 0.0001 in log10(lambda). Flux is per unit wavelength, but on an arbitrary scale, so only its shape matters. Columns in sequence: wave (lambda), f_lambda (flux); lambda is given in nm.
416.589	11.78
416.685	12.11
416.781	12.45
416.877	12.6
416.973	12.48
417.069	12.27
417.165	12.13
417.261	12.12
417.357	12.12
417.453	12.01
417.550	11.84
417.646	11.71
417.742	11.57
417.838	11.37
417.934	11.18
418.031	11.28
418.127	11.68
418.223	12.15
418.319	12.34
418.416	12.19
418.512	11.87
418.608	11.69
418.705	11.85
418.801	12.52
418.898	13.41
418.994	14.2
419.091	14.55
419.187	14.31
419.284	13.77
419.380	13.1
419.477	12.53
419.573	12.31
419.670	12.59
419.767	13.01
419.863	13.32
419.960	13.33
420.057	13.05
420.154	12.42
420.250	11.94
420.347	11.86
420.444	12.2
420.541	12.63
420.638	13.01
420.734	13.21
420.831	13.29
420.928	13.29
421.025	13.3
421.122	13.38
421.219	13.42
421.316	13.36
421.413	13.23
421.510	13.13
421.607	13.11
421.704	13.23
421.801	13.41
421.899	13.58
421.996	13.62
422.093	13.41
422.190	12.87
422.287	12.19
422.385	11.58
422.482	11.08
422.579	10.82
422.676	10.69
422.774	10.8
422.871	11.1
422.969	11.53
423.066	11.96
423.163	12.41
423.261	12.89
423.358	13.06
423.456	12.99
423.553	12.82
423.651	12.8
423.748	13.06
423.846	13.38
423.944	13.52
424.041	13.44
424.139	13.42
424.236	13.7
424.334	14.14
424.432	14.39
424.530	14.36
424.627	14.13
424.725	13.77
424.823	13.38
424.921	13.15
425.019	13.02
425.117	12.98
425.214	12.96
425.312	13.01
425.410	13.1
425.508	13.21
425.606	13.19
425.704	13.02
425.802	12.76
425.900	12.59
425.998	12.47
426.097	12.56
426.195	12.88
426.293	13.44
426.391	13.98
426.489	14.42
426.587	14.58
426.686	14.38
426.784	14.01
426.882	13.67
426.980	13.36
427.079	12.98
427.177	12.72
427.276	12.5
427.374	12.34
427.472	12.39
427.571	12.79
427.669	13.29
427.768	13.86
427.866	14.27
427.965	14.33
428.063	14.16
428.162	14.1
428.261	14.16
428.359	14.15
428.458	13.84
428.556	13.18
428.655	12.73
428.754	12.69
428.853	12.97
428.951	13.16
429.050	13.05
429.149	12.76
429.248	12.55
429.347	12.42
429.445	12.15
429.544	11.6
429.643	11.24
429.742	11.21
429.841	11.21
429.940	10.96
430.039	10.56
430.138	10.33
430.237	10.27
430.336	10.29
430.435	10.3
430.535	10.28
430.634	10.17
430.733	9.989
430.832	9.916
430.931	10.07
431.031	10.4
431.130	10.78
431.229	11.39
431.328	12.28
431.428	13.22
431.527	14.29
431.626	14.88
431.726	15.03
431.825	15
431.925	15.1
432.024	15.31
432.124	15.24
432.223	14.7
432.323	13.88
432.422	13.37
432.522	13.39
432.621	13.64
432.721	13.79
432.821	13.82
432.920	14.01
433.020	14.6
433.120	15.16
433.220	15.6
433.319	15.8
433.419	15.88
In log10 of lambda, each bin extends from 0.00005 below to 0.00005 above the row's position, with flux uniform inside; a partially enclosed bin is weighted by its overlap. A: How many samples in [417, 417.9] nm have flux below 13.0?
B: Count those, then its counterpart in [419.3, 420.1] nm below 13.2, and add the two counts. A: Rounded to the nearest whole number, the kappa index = 15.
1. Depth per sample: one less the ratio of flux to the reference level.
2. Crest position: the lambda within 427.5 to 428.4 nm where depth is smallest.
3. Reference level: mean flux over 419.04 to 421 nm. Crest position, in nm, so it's 427.965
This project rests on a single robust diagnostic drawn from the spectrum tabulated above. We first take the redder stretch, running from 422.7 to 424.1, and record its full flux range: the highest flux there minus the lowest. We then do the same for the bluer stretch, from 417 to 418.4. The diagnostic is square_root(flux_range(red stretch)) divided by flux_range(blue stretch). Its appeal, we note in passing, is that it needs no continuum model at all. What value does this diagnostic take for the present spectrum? 1.4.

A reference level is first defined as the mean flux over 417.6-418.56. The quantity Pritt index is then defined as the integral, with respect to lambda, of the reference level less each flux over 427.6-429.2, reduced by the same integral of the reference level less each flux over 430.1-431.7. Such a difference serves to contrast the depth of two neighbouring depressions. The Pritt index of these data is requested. -3.7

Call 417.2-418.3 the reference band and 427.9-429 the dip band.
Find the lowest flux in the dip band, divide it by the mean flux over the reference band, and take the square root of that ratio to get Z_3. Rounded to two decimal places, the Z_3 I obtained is 1.04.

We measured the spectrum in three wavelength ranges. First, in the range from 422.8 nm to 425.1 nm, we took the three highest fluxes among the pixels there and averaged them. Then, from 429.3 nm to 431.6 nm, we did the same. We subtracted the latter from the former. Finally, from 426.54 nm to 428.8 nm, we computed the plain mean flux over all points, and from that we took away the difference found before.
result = 12.51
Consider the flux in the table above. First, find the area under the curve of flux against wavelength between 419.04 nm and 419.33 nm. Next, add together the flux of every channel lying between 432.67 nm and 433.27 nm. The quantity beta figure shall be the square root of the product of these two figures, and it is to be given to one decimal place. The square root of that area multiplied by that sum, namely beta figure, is 18.9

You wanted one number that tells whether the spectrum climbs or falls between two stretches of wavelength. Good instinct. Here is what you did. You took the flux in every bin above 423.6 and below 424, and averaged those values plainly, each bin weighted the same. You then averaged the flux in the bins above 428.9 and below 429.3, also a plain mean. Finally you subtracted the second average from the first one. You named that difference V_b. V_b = 0.3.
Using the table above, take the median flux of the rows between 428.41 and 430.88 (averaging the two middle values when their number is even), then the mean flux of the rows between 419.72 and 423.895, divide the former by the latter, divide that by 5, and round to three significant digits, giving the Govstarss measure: 0.177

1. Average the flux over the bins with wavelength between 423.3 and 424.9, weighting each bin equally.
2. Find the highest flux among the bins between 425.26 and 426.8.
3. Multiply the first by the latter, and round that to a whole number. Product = 197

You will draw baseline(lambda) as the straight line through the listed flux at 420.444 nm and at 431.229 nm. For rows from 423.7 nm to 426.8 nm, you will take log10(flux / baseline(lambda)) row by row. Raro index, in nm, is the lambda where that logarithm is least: 425.998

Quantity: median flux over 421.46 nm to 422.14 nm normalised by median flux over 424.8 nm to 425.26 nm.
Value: 1.03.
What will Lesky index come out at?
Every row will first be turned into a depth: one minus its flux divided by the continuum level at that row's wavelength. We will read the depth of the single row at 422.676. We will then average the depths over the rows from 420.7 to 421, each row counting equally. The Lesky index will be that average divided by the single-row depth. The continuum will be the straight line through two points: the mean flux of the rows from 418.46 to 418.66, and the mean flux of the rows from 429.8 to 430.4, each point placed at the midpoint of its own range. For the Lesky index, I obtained -2.5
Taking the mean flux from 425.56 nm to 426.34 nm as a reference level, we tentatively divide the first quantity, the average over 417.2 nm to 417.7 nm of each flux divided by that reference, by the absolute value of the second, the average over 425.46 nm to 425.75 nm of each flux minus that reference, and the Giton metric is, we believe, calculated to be 3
